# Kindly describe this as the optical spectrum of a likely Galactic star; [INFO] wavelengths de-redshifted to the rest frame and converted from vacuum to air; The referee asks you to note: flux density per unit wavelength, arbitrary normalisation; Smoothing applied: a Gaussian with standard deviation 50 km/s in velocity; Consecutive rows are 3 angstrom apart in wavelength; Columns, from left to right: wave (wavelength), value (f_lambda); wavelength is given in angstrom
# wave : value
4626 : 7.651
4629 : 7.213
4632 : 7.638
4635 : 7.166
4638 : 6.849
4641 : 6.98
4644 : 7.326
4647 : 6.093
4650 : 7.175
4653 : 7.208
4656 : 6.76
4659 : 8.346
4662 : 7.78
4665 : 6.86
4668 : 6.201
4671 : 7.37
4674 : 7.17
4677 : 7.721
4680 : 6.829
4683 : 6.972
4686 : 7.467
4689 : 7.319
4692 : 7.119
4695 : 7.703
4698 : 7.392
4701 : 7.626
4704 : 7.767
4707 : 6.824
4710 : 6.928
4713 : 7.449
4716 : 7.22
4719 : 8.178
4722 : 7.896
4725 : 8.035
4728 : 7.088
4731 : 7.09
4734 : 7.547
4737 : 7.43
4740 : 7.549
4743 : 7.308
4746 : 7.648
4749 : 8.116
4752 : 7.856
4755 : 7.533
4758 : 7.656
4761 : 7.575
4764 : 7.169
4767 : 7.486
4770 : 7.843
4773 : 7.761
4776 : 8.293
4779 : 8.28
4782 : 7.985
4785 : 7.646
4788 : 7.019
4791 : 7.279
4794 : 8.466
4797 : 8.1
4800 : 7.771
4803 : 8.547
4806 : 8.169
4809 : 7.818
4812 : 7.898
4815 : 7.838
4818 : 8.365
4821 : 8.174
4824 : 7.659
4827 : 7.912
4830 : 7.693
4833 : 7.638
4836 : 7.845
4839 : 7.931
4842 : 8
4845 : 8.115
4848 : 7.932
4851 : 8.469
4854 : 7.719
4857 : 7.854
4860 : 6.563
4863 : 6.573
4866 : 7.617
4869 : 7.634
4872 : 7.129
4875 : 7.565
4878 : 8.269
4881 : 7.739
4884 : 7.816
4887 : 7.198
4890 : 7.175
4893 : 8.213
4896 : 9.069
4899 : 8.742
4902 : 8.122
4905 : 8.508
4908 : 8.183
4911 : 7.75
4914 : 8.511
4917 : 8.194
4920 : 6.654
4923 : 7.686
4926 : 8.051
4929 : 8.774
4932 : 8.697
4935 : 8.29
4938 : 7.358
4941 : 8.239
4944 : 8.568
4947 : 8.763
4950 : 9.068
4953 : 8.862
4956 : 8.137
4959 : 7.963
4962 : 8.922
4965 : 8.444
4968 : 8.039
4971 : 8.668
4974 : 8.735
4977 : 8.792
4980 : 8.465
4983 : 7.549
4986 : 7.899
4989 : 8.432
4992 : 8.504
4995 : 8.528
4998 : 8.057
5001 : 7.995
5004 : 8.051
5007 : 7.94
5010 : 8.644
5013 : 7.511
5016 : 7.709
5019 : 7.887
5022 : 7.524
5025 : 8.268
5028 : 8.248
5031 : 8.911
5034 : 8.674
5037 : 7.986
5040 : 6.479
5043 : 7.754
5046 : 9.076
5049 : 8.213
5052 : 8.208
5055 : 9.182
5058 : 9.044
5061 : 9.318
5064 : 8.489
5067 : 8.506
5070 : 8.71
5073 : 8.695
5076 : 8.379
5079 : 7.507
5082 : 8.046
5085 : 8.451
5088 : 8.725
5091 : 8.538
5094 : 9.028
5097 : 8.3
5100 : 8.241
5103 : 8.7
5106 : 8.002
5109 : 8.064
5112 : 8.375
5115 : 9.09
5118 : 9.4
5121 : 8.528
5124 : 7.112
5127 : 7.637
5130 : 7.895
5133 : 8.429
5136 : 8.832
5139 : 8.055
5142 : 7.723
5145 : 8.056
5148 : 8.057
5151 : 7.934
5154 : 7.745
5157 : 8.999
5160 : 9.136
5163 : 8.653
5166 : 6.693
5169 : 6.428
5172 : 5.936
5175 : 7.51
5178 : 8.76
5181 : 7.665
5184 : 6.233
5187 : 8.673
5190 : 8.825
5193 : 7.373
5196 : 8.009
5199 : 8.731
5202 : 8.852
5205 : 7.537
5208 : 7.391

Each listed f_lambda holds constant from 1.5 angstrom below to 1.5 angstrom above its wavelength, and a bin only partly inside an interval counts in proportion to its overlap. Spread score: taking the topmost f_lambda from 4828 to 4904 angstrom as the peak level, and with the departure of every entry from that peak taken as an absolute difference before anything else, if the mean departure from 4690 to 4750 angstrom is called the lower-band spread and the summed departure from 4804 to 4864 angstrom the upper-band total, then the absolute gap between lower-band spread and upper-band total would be 24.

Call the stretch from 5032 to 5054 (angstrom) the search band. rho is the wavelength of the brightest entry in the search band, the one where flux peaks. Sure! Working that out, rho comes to 5046 angstrom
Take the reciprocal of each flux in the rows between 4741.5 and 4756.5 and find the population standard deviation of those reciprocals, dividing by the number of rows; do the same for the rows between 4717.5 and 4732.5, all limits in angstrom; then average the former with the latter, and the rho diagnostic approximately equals 0.0065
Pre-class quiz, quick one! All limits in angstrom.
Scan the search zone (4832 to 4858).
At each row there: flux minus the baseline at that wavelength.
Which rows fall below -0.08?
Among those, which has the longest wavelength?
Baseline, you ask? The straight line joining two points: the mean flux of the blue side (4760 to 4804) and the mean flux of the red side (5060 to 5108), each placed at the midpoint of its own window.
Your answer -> 4857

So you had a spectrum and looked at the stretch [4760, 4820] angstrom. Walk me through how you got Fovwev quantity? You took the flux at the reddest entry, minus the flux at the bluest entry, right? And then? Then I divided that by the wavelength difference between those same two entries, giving 0.014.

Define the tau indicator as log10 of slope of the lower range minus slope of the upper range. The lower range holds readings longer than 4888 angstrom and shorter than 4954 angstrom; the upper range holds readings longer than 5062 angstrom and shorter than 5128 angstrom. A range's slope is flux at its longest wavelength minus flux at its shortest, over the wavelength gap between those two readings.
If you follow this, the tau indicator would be -1.39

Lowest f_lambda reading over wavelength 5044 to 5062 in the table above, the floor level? 8.208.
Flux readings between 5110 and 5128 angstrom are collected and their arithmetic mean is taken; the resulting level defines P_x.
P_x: 8.4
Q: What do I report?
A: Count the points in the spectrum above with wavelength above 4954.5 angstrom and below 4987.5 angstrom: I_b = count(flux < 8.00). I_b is 3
